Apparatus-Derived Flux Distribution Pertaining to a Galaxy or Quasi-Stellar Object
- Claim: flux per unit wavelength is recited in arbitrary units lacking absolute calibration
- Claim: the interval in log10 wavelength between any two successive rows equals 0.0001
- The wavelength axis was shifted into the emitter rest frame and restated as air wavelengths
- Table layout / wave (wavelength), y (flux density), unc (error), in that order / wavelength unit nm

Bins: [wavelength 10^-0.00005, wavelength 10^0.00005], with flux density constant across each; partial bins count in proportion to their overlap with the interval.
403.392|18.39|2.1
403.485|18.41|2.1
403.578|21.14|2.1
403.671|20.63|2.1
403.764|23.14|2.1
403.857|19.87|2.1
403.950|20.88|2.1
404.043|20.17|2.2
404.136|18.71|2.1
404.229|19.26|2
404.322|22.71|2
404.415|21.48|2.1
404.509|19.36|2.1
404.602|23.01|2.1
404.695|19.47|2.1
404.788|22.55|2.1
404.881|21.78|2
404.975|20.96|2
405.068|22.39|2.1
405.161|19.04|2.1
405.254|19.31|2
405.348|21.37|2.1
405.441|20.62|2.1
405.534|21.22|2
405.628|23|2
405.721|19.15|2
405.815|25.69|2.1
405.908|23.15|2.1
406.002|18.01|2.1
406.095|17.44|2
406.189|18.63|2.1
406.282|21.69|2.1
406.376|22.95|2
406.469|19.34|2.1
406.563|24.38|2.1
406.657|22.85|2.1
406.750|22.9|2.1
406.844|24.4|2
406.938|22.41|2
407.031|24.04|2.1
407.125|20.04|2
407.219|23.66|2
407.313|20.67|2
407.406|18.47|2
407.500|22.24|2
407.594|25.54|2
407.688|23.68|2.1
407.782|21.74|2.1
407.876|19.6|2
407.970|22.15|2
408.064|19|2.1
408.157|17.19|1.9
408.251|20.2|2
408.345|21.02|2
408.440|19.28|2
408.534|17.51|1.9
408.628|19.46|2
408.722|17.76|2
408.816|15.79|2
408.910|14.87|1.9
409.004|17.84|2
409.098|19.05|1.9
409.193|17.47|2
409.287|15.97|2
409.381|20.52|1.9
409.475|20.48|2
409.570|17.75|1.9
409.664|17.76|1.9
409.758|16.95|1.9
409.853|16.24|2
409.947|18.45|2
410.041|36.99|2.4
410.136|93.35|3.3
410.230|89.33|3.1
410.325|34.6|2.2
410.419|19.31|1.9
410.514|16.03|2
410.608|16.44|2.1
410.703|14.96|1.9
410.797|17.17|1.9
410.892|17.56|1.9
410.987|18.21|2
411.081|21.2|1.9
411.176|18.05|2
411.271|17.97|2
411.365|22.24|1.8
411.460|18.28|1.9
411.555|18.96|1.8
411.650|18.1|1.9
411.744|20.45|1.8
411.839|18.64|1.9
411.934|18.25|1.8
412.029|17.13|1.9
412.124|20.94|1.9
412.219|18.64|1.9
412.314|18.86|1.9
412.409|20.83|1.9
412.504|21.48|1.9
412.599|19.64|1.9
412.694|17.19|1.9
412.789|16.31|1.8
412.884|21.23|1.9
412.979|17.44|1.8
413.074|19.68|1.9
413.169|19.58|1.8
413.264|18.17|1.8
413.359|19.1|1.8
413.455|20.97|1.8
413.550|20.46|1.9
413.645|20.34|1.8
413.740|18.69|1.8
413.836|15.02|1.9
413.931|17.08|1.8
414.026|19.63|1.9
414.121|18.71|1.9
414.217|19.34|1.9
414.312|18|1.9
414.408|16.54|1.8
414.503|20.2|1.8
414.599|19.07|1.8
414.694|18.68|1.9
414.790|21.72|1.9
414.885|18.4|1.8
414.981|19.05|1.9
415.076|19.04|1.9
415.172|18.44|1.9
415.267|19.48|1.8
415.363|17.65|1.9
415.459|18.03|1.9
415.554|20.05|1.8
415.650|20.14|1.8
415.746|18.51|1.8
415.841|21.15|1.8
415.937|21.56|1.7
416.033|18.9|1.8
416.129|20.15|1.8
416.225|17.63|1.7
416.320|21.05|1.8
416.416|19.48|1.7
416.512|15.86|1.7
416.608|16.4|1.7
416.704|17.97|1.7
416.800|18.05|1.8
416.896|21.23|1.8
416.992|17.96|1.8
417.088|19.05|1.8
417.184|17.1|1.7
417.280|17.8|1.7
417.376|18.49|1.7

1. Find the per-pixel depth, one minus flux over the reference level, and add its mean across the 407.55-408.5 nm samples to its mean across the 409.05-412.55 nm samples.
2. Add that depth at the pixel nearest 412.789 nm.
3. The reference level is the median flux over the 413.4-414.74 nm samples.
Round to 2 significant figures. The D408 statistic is -0.21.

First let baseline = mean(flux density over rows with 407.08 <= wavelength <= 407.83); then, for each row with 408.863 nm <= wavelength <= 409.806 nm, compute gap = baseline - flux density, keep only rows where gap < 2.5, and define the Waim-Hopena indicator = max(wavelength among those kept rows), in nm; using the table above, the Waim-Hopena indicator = 409.475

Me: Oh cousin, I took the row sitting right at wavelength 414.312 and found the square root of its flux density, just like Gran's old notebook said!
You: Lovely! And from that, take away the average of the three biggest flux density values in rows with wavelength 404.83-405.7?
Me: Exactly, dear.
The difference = -18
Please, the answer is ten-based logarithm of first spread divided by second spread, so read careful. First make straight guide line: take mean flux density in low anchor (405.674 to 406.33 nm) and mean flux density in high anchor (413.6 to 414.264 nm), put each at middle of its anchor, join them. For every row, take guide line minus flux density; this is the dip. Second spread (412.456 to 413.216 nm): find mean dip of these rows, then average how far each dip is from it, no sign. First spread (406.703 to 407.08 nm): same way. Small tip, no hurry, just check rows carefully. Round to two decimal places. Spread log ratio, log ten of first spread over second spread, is -0.30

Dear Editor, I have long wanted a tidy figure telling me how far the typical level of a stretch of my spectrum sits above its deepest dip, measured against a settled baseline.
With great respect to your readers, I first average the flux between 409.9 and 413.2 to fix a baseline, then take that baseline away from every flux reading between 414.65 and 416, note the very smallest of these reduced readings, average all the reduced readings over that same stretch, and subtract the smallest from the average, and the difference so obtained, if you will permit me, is 1.8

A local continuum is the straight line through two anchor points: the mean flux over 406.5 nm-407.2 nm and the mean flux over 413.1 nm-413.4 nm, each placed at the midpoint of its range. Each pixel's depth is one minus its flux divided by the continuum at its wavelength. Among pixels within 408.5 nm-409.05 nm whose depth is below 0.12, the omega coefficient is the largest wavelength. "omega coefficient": 408.628 nm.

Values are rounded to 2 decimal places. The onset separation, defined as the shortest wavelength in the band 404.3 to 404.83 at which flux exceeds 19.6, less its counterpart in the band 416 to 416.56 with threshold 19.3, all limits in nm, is -11.81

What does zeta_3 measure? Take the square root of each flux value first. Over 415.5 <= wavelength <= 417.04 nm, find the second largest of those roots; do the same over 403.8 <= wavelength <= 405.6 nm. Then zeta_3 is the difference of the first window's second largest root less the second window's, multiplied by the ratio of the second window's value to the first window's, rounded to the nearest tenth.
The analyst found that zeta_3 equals -0.2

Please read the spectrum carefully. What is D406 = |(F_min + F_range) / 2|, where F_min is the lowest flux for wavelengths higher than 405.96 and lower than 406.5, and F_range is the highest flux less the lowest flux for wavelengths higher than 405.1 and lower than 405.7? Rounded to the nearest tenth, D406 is 10.7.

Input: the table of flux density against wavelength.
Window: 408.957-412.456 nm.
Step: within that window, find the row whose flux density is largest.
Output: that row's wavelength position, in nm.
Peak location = 410.136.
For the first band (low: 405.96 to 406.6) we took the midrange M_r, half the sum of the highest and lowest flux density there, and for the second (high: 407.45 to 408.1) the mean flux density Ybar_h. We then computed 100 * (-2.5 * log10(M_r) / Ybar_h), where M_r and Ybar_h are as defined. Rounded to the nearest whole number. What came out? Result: -15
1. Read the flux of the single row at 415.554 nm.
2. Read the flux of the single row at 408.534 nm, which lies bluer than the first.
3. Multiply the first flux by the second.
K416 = 351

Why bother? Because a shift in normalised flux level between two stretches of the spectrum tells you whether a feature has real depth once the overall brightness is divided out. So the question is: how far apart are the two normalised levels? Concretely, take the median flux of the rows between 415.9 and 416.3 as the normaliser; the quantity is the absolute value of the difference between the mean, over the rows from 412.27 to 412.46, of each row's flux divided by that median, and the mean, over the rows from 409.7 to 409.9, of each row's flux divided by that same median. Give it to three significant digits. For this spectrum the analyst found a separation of 0.166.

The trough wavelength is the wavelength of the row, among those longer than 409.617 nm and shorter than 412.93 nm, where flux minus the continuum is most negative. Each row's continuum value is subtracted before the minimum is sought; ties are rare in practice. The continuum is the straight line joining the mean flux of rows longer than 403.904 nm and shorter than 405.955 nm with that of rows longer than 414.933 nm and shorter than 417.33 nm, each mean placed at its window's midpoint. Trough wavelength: 410.703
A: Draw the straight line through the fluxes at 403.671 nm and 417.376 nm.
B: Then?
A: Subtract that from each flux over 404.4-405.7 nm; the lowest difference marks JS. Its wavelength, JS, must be 405.161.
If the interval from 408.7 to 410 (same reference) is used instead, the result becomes 408.910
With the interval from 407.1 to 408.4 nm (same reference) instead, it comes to 408.157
